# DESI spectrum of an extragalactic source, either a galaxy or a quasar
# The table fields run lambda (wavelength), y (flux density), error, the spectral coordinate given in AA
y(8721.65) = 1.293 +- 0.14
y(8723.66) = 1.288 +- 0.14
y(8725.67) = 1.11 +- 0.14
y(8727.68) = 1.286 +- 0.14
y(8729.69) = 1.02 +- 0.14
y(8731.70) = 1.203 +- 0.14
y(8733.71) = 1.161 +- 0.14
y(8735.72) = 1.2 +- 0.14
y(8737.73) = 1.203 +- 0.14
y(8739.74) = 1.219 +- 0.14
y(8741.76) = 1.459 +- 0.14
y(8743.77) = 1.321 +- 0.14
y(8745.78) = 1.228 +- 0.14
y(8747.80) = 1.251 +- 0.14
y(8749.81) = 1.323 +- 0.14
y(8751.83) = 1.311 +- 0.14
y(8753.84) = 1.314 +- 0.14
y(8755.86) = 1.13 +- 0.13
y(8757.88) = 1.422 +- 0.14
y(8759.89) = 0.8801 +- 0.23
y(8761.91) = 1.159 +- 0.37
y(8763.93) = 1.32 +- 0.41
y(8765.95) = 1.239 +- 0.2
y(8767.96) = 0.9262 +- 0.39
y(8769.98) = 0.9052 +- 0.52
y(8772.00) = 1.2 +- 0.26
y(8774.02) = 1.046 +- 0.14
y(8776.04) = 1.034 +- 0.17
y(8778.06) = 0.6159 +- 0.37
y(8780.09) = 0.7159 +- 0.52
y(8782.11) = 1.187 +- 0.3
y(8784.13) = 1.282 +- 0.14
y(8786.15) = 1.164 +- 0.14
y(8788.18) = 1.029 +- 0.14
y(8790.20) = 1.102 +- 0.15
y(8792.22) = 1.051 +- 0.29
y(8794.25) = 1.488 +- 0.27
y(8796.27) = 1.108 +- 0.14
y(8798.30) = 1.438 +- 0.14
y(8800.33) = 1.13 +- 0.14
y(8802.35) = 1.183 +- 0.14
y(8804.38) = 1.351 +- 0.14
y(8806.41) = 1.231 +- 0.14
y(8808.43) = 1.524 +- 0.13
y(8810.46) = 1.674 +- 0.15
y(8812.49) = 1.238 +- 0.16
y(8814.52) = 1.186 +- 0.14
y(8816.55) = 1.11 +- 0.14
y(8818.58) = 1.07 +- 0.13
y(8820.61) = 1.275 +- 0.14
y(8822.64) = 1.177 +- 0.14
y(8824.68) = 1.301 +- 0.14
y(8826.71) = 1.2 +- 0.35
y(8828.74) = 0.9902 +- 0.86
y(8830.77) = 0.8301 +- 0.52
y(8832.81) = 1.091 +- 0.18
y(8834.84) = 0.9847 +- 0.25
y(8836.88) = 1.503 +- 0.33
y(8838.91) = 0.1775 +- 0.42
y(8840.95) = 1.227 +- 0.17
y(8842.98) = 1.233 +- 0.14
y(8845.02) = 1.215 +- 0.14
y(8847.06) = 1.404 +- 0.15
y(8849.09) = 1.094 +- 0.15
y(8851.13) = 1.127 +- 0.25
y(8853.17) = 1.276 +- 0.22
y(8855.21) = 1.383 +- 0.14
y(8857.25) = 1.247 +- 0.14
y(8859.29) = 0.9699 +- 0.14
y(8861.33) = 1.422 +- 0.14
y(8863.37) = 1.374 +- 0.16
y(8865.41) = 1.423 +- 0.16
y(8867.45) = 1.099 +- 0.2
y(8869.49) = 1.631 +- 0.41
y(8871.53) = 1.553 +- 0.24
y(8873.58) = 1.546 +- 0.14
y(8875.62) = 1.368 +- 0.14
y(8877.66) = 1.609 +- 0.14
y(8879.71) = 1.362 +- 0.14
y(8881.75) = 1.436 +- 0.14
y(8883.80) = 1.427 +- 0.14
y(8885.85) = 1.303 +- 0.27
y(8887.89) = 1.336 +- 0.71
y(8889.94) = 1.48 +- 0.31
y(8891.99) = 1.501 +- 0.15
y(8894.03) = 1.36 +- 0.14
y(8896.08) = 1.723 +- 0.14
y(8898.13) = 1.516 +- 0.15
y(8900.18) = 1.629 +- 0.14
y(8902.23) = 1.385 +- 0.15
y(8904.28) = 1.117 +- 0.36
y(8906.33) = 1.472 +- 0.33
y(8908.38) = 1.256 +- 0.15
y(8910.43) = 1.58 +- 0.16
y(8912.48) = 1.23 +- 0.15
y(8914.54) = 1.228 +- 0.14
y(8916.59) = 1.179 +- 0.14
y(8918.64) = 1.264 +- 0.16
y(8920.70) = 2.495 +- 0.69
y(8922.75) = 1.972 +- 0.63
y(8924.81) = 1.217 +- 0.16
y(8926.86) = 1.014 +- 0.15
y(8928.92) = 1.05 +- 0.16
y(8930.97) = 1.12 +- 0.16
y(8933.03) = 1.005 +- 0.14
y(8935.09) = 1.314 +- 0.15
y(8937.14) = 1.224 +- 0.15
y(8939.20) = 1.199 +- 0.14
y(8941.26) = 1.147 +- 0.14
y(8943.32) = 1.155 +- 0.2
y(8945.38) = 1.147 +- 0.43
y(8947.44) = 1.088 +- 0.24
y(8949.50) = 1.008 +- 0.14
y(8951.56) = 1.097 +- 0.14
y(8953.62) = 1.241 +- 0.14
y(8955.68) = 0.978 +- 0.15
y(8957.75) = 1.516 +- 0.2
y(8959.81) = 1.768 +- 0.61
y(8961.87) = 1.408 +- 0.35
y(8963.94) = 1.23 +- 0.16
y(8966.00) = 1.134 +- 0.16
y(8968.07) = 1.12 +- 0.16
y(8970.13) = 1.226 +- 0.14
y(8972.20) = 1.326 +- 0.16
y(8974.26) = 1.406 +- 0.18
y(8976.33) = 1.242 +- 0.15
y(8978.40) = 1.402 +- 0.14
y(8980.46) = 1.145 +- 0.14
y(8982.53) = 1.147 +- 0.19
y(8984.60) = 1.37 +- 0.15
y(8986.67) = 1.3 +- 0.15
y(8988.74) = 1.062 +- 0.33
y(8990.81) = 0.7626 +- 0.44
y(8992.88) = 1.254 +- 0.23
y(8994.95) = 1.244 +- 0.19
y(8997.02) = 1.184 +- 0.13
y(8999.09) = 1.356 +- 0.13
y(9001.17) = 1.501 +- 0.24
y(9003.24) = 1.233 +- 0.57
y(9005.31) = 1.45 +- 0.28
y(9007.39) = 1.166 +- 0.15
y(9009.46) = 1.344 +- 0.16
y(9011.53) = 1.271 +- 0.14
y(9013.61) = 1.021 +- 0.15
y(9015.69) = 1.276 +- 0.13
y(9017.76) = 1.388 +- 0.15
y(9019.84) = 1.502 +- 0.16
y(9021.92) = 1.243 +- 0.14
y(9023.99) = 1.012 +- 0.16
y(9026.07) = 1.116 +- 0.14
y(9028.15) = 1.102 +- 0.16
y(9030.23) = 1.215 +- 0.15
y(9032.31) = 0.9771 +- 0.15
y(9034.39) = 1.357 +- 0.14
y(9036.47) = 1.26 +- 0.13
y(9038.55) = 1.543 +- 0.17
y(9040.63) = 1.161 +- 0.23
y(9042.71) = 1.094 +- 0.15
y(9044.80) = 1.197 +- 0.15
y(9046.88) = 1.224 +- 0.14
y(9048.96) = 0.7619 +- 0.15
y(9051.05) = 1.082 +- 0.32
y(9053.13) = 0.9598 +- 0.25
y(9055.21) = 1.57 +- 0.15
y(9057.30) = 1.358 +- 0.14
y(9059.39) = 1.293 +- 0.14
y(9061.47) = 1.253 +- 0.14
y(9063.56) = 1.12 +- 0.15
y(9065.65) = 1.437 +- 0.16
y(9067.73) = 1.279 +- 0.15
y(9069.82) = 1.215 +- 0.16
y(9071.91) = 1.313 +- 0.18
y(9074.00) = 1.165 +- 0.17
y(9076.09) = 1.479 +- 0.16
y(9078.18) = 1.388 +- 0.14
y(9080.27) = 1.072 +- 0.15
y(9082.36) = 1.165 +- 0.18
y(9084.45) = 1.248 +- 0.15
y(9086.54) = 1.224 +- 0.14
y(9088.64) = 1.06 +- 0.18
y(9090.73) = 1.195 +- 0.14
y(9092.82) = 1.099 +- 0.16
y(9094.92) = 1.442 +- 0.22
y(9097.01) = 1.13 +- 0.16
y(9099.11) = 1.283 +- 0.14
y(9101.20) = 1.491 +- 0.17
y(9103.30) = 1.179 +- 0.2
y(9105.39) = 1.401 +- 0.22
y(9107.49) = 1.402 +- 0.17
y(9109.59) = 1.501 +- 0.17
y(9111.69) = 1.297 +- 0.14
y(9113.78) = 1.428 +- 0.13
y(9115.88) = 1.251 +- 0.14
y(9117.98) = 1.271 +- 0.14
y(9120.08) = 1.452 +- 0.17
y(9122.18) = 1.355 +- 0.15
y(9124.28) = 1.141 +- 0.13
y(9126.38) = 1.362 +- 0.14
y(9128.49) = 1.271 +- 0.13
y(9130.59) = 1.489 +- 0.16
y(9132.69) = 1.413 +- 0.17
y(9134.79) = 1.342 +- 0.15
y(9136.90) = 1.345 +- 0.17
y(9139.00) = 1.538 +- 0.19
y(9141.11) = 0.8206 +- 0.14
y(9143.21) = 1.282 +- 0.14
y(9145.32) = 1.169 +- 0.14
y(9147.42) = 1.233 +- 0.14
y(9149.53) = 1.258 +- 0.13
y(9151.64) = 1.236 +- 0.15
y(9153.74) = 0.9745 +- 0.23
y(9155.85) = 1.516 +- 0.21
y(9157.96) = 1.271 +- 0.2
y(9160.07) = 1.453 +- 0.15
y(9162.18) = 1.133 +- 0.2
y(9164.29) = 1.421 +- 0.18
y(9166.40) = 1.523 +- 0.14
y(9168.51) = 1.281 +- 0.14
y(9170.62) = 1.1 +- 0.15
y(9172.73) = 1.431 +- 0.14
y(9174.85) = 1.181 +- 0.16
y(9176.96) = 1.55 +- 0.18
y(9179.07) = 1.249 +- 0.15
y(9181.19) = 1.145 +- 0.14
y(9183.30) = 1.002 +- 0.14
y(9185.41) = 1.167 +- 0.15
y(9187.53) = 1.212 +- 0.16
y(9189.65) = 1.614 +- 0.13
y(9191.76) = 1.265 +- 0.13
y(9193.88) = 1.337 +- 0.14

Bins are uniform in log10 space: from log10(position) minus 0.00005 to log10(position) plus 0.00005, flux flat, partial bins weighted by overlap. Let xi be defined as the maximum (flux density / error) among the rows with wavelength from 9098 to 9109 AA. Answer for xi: 9.2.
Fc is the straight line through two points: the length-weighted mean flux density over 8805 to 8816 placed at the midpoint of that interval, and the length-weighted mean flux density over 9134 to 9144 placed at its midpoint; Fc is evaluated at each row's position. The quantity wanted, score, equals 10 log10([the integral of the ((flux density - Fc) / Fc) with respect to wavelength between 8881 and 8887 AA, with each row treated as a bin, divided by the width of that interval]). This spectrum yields -14.5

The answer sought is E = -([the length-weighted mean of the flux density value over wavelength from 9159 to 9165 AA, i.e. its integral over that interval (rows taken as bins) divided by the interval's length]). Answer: -1.33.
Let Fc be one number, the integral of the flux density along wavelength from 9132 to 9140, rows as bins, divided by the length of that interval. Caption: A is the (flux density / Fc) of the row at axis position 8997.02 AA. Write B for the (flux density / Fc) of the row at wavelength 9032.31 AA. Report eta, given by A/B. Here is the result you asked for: 1.21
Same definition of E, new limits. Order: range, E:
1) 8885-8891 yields -1.38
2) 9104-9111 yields -1.41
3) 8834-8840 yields -0.89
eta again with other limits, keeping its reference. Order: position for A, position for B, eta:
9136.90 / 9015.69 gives 1.05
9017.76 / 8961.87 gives 0.99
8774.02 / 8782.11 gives 0.88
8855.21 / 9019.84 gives 0.92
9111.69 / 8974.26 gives 0.92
